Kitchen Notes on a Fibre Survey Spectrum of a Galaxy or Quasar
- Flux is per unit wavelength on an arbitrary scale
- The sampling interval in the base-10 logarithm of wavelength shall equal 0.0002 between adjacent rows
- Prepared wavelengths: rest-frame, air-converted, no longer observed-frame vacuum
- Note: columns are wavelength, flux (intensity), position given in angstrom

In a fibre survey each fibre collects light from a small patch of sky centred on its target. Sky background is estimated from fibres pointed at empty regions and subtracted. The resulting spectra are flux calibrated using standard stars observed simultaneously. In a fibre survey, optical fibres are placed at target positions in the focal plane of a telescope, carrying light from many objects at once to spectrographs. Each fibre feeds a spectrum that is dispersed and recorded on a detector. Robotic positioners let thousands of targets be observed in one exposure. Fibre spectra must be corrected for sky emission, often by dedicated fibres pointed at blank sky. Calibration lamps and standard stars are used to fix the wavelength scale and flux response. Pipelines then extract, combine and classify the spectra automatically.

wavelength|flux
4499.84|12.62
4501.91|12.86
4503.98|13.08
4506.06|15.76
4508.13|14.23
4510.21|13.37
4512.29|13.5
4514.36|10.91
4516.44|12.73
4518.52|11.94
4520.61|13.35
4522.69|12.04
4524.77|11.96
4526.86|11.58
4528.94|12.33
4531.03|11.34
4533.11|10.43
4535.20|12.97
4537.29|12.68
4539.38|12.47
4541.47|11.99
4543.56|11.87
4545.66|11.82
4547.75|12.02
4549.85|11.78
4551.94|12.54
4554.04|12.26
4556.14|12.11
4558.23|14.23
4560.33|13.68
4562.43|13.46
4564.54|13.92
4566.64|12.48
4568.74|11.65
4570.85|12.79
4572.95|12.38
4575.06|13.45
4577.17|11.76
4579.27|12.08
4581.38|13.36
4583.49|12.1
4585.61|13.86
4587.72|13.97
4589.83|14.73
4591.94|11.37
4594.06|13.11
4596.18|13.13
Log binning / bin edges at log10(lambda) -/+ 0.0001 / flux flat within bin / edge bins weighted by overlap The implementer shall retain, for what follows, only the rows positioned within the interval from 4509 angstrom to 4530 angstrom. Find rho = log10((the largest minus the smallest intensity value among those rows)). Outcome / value 0.413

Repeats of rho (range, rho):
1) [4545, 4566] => 0.389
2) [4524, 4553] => 0.405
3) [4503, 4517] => 0.686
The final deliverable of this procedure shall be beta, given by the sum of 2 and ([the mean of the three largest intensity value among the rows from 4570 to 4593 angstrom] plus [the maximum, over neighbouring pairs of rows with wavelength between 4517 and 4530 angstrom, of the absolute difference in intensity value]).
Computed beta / 17.6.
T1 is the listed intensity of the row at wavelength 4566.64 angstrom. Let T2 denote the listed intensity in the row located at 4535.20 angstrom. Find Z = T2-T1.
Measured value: 0.49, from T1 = 12.48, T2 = 12.97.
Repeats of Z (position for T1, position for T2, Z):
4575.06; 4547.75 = -1.43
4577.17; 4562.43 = 1.70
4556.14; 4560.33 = 1.57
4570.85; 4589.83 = 1.94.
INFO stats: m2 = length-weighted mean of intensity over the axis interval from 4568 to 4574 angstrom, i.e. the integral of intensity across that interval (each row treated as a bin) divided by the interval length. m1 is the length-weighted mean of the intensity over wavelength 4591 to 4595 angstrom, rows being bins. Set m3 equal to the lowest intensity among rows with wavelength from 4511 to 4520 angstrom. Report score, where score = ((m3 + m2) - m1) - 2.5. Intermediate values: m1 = 12.2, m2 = 12.3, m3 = 10.91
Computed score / 8.5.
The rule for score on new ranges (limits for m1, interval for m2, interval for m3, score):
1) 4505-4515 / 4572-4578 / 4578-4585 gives 8.5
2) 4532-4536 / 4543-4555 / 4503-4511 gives 11.0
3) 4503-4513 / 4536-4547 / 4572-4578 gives 7.4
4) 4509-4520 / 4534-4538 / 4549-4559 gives 9.5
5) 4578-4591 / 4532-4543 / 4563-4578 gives 7.9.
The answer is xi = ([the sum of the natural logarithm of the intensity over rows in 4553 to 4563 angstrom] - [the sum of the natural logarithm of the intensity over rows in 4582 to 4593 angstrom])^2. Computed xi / 0.00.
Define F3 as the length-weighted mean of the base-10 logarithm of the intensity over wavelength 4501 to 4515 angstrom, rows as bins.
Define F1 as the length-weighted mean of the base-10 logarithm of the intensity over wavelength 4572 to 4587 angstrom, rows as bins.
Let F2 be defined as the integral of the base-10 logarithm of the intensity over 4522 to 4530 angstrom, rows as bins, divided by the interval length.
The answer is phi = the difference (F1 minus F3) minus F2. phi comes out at -1.10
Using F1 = 1.10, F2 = 1.08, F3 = 1.13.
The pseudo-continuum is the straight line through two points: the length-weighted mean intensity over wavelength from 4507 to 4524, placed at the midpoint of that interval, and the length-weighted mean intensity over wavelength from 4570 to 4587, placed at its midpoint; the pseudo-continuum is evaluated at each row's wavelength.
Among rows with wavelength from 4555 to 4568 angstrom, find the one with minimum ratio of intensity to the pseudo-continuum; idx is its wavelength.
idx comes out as 4556.14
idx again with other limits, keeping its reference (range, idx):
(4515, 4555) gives 4533.11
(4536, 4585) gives 4568.74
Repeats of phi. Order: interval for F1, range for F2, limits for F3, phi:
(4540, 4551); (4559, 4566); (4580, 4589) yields -1.18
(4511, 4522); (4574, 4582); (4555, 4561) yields -1.13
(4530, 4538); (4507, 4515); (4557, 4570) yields -1.17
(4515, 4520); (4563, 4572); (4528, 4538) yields -1.09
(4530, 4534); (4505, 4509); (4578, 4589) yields -1.25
